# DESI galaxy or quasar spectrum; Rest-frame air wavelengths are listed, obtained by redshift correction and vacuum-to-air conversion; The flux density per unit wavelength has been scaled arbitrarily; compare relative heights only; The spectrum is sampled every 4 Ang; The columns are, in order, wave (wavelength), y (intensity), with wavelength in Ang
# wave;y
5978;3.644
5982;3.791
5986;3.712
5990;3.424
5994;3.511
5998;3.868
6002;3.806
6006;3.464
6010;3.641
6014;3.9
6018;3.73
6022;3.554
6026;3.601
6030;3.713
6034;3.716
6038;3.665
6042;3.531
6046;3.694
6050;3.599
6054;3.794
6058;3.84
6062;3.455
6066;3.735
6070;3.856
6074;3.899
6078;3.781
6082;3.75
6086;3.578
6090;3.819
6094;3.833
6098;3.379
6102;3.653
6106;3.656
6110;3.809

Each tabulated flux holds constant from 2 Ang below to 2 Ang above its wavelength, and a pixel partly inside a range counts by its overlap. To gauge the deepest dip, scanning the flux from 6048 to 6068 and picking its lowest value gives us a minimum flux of 3.455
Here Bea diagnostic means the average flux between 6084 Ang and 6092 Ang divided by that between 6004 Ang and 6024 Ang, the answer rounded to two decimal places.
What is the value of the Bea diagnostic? 1.01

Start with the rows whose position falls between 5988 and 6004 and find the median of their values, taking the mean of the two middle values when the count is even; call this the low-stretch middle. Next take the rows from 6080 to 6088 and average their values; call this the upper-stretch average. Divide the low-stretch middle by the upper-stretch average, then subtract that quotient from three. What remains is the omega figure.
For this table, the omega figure 2.00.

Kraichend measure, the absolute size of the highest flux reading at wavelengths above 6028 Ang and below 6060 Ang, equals 3.84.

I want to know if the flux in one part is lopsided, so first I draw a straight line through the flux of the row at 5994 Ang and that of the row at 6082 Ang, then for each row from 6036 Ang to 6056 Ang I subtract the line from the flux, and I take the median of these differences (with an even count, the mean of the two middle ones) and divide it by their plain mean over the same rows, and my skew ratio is 7.9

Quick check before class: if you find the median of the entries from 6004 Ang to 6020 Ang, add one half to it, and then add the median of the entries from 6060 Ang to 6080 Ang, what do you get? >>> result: 7.97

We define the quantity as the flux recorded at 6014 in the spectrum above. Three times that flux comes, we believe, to 11.7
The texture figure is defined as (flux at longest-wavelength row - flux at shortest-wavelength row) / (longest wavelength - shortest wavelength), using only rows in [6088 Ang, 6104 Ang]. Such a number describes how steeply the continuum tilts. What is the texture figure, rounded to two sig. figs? -0.014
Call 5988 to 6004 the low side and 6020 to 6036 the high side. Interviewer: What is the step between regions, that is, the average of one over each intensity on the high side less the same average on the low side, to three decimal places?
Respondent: 0.000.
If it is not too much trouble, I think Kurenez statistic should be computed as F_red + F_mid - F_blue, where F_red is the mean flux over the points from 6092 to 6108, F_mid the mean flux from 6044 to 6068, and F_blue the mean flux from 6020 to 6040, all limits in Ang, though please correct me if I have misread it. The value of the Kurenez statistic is 3.67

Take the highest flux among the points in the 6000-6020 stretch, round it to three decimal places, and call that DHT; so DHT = 3.900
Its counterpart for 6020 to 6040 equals 3.716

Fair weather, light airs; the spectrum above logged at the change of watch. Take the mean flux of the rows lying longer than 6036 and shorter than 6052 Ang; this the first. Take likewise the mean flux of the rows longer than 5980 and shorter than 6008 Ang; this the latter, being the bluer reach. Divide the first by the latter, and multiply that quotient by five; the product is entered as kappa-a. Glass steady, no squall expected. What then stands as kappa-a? 4.96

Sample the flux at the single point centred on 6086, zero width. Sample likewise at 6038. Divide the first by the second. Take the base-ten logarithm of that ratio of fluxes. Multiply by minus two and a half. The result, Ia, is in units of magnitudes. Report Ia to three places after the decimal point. 0.026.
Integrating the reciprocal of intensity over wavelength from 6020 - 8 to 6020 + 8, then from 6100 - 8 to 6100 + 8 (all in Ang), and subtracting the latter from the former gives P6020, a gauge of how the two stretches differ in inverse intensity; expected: -0.08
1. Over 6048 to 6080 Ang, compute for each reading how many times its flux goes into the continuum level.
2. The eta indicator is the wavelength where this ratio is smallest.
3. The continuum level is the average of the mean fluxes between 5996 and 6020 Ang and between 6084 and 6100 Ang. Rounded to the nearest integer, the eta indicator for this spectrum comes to 6074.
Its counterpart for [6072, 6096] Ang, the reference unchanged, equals 6074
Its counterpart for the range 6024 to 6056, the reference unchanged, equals 6054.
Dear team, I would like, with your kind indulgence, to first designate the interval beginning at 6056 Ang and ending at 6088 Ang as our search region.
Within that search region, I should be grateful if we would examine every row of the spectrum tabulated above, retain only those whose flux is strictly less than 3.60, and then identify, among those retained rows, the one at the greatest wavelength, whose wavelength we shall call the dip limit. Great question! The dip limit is 6086 Ang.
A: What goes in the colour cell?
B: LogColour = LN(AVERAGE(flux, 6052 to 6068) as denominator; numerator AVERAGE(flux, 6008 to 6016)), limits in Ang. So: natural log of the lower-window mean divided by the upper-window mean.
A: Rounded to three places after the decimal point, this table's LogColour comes 0.017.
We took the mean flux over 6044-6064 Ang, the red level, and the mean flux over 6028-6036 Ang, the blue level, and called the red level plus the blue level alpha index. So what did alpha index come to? 7.39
